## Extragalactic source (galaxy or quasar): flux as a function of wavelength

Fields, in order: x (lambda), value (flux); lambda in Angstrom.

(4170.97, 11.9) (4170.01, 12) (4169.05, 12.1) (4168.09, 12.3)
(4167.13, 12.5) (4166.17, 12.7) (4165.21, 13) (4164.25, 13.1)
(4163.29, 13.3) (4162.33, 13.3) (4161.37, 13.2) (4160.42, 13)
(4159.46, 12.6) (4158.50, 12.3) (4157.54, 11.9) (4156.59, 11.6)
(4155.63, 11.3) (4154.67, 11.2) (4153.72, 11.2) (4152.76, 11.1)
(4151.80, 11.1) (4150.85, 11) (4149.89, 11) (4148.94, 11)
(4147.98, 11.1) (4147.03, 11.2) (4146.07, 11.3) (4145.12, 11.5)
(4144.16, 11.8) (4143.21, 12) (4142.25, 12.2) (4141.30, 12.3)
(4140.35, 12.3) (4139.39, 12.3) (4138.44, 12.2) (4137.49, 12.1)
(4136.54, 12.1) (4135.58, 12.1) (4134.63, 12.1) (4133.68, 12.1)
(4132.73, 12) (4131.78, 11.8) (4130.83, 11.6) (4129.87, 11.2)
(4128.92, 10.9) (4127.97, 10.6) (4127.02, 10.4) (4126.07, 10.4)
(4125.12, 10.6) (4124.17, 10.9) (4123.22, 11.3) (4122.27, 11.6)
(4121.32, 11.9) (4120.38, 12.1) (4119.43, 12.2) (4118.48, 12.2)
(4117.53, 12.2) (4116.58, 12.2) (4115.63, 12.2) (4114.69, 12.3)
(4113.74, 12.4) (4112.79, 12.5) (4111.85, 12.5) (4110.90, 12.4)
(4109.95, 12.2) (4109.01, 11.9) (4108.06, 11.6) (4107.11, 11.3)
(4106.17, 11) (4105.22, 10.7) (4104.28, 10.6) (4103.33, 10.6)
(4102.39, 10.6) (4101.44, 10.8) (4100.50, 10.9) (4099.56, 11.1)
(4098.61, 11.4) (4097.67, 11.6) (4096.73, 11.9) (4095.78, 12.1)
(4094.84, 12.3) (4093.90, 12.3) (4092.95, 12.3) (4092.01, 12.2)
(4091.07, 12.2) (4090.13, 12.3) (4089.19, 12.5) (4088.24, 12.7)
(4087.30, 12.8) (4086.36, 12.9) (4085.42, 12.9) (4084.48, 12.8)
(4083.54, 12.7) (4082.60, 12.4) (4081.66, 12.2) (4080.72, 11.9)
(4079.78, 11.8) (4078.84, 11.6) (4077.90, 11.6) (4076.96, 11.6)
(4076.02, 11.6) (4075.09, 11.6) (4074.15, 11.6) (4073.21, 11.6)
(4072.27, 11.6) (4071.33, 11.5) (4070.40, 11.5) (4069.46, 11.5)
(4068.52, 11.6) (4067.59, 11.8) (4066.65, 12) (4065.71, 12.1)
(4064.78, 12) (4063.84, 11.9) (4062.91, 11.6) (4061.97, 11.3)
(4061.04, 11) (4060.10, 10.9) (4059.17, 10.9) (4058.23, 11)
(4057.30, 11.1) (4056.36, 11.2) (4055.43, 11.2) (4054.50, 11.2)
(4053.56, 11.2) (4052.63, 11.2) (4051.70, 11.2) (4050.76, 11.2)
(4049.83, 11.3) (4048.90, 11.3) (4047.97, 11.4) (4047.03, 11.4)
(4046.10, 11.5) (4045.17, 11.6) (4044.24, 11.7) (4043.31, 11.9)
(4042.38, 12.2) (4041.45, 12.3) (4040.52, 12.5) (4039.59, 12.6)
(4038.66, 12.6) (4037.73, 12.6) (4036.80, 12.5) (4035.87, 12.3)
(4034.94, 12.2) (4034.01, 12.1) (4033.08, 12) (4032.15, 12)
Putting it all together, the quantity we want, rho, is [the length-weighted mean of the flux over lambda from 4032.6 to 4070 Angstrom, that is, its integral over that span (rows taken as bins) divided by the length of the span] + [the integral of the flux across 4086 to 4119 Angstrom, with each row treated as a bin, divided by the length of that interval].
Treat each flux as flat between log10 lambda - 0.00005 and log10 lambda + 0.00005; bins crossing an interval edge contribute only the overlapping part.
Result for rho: 23.5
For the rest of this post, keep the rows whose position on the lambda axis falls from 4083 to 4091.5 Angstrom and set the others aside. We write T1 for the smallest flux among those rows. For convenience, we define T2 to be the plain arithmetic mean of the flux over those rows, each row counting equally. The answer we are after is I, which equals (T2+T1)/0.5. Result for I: 49.7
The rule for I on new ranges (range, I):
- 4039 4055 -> 45.7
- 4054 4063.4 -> 44.1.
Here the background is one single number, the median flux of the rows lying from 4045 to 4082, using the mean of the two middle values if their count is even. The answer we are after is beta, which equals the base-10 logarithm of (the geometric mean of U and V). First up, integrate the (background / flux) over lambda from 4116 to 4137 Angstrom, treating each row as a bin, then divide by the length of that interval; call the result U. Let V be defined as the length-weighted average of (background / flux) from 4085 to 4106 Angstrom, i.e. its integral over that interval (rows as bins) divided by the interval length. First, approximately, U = 1.00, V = 0.98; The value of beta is -0.005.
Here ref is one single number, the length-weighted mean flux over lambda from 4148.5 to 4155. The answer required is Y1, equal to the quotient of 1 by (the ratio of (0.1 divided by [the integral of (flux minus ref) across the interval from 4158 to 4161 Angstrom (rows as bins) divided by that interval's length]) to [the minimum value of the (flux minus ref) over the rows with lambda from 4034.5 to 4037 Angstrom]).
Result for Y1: 17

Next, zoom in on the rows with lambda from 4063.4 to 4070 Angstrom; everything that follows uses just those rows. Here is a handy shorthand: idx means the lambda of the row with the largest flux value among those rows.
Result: 4065.71 Angstrom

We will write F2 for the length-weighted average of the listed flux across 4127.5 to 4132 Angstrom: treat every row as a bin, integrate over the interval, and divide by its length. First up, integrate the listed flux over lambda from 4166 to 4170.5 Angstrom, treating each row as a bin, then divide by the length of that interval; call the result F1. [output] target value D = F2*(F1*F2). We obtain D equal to 1534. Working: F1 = 12.29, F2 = 11.2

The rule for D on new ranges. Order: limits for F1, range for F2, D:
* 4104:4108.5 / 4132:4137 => 1610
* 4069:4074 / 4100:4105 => 1326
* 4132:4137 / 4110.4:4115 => 1858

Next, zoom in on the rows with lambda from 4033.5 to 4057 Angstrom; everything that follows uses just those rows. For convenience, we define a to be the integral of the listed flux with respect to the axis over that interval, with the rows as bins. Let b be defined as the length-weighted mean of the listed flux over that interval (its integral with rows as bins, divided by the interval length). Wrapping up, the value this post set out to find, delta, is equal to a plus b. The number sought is 288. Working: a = 277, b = 11.8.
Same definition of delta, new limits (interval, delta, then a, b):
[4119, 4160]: 486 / 474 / 11.6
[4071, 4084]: 165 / 153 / 11.8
